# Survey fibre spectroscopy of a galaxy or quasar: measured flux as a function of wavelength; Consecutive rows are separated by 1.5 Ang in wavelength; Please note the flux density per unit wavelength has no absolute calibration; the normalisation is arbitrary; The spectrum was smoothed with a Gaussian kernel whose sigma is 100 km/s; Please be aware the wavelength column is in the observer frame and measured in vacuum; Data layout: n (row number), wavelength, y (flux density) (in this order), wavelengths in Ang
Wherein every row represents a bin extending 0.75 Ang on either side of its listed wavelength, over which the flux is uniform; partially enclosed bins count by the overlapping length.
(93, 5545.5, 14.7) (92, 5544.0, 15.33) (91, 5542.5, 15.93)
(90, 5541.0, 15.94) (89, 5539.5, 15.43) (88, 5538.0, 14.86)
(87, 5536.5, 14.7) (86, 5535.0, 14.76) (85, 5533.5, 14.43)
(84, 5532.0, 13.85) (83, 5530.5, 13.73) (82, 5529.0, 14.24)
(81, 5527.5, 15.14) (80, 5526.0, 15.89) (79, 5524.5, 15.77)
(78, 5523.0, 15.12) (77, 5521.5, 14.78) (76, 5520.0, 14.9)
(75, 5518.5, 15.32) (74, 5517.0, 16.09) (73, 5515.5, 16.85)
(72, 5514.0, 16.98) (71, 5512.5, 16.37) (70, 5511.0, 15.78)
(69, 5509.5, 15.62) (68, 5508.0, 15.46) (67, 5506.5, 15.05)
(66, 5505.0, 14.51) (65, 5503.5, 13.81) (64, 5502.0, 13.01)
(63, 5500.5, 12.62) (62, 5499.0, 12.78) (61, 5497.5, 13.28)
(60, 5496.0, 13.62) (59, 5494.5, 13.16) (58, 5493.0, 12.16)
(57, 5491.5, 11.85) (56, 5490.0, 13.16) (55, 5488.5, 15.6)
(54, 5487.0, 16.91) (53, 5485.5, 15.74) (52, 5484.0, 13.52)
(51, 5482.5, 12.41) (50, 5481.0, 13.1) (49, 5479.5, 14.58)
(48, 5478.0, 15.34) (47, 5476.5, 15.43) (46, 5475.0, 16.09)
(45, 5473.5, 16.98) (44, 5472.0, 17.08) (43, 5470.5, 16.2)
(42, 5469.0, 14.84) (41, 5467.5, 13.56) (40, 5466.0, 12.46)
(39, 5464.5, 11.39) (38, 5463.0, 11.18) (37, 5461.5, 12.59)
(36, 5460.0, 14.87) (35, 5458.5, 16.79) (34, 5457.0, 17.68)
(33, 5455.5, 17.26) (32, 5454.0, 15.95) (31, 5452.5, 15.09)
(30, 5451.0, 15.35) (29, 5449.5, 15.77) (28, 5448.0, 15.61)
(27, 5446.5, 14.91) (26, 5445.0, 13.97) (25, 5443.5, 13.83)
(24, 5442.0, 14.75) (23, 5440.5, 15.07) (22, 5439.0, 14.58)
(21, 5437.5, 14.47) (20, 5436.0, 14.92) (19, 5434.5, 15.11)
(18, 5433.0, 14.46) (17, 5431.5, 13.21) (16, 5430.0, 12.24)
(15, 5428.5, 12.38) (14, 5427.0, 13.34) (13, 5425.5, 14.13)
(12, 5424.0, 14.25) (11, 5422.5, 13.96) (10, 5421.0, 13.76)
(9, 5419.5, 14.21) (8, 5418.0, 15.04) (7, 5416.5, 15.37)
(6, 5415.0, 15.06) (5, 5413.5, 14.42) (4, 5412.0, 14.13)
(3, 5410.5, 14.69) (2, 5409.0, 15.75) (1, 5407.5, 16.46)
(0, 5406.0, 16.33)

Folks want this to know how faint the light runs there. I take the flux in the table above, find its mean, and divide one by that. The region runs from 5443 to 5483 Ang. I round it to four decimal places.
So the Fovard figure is 0.0674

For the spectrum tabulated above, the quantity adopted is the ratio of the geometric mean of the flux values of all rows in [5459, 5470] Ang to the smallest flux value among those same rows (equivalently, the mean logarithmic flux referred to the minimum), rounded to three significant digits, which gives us 1.15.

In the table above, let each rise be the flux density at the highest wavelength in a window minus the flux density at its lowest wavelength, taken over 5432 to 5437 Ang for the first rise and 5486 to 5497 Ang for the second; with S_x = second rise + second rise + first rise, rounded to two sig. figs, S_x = -6.1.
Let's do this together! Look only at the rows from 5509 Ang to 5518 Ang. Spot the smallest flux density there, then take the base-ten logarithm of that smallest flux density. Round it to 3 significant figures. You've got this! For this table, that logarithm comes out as 1.19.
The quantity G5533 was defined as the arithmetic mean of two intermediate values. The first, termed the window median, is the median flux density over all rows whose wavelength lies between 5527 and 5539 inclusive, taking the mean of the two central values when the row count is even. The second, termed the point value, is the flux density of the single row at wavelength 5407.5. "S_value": 15.5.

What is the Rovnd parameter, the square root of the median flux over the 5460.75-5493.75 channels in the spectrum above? 3.75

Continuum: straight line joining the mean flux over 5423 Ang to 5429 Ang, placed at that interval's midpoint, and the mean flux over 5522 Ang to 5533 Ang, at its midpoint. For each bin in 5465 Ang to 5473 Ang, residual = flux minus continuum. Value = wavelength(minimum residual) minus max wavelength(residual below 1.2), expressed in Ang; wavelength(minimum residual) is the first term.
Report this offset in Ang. -3.0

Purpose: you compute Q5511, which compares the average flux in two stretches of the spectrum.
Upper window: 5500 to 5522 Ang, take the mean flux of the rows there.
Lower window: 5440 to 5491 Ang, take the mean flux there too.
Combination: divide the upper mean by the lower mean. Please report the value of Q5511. 1.02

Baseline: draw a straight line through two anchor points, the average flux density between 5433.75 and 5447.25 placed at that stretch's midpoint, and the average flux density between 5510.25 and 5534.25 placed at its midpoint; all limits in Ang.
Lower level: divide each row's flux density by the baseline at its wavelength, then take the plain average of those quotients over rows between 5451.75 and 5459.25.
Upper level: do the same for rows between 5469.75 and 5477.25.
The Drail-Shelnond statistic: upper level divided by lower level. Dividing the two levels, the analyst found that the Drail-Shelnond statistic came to 0.98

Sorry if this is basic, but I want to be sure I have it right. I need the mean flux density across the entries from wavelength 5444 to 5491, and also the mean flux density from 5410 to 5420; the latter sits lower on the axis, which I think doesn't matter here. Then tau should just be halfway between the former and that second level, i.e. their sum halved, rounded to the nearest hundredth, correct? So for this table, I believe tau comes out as 14.79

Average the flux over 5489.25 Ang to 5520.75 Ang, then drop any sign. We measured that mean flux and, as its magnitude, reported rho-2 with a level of 14.4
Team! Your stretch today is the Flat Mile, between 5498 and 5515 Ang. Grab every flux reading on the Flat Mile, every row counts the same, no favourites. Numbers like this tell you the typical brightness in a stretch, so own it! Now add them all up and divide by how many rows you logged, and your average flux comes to 14.7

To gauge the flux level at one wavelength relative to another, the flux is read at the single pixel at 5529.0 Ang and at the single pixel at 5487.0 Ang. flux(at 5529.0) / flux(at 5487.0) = 0.84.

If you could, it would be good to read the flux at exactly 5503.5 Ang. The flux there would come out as 13.81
